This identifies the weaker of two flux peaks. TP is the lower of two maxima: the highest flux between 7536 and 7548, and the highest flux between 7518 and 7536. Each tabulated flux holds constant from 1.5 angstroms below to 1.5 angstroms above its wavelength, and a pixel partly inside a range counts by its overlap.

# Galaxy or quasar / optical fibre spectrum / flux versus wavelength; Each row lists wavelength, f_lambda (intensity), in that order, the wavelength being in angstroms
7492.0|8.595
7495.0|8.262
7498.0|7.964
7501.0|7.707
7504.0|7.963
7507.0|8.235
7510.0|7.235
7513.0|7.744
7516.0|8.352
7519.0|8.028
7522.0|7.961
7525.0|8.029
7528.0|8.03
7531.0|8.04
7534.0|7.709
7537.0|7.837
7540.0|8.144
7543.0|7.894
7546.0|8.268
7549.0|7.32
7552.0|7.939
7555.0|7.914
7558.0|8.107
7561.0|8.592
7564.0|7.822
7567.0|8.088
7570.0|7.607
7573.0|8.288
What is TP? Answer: 8.04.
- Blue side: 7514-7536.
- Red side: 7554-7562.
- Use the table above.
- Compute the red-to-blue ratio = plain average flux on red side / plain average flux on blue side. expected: 1.02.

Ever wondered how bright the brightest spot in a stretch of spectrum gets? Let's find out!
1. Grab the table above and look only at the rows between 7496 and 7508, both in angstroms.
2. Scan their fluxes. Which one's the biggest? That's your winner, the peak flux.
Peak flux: 8.235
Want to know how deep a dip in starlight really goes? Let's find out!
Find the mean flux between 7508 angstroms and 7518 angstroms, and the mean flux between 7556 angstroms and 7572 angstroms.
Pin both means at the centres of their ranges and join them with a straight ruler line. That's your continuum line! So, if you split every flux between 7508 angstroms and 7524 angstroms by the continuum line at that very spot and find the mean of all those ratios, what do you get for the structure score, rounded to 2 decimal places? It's 1.01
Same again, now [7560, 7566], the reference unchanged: 1.02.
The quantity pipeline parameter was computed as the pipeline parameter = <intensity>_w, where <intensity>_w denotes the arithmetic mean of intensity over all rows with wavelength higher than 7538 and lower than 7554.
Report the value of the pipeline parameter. 7.91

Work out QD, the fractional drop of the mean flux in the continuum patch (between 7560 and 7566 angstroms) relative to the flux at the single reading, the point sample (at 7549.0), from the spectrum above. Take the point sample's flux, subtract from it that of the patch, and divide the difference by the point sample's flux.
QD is -0.12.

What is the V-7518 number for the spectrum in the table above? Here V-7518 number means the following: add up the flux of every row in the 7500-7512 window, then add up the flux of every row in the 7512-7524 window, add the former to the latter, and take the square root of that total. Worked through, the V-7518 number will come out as 7.95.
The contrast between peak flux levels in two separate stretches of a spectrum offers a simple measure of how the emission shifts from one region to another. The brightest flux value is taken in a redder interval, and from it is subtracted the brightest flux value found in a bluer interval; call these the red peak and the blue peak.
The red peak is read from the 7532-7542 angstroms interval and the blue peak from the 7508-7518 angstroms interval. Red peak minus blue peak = -0.21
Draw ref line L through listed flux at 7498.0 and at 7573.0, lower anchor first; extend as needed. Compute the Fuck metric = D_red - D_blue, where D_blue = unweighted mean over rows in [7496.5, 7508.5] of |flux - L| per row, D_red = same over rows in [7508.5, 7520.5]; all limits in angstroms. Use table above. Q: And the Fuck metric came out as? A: 0.22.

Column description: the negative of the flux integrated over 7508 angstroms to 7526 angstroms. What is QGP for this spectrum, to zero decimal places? -142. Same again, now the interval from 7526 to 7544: -143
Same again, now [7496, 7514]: -141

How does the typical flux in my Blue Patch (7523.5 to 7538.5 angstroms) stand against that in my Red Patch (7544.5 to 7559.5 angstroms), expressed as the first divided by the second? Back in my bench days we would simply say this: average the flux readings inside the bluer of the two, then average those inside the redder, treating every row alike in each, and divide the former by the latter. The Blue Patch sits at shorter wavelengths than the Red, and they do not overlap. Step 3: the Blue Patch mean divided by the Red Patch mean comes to 1.002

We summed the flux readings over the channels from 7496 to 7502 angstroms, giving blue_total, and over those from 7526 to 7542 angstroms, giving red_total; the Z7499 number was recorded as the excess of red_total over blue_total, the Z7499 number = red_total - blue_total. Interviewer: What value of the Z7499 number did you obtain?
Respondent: 24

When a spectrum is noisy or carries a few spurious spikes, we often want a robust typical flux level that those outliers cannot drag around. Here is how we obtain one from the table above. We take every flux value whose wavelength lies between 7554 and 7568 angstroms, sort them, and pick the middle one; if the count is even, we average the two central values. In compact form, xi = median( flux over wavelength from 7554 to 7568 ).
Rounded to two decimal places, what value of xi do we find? 8.09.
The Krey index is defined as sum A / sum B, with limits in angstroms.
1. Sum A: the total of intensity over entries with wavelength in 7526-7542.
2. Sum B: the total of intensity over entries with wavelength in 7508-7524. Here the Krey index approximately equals 1.01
